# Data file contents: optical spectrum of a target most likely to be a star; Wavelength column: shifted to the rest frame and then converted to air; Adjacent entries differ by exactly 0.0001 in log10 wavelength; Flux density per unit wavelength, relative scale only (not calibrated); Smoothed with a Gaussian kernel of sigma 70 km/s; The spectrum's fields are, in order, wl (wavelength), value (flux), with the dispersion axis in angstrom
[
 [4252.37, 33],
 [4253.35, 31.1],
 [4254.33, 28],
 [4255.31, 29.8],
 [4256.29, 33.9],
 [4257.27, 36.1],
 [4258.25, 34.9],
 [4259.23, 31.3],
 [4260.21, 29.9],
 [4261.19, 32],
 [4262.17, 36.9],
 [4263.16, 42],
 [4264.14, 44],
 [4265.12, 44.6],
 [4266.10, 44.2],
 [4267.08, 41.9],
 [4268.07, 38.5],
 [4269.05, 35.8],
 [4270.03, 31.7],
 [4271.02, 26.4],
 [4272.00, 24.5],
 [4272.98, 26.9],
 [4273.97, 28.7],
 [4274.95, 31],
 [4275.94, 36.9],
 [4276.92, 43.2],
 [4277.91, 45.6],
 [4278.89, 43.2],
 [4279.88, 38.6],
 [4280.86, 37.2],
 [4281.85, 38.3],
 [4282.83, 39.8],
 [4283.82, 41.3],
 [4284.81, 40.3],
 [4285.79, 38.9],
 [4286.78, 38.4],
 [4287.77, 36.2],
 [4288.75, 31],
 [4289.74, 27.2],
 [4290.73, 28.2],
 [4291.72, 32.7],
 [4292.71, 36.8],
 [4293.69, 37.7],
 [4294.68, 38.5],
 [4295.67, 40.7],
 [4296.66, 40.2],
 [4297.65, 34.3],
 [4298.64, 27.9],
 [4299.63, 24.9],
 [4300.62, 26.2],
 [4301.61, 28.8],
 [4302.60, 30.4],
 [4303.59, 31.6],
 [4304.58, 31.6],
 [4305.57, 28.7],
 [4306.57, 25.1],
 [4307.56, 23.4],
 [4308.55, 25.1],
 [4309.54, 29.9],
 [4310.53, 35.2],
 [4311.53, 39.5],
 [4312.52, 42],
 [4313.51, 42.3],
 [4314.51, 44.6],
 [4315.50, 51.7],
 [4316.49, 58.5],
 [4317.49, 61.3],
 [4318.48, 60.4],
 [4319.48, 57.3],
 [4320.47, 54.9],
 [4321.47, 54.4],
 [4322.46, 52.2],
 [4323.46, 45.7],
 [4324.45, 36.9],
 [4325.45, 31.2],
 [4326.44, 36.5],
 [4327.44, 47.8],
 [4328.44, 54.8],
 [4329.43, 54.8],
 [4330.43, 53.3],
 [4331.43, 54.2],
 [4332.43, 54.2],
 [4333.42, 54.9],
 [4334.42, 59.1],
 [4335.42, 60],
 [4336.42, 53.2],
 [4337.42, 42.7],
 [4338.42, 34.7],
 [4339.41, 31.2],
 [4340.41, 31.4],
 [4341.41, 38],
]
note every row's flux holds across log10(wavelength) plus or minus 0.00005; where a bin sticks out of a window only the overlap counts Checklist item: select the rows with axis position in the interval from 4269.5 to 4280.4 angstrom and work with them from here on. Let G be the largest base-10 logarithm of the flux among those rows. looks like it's 1.66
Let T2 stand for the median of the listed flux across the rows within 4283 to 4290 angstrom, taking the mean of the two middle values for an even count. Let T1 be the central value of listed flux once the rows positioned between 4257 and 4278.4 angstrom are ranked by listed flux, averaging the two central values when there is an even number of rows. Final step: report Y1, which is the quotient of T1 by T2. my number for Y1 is 0.94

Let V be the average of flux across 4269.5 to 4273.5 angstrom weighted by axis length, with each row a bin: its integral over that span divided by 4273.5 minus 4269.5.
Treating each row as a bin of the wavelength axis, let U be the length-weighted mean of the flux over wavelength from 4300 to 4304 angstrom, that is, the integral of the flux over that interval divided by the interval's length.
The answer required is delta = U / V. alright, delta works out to 1.06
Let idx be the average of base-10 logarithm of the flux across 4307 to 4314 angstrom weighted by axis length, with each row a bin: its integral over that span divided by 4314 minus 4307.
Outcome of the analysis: 1.52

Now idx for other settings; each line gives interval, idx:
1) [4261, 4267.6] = 1.61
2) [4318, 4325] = 1.71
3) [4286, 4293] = 1.51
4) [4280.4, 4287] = 1.59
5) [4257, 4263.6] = 1.54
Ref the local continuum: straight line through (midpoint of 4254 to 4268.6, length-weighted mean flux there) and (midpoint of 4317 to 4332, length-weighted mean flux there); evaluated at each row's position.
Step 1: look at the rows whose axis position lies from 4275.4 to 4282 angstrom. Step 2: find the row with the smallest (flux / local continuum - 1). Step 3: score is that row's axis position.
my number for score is 4280.86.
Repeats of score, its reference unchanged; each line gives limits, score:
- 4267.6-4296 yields 4272.00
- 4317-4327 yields 4325.45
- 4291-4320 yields 4307.56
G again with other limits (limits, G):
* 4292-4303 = 1.61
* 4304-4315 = 1.65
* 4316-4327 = 1.79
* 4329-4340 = 1.78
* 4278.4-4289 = 1.64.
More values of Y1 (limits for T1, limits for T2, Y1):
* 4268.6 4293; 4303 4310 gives 1.28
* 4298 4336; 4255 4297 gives 1.18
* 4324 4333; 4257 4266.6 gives 1.46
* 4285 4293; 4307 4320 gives 0.81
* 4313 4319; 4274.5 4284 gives 1.41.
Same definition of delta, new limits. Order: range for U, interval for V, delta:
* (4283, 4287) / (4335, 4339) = 0.84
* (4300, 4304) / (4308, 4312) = 0.90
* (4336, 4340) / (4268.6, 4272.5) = 1.36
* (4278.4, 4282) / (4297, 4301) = 1.37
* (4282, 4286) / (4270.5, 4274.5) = 1.50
